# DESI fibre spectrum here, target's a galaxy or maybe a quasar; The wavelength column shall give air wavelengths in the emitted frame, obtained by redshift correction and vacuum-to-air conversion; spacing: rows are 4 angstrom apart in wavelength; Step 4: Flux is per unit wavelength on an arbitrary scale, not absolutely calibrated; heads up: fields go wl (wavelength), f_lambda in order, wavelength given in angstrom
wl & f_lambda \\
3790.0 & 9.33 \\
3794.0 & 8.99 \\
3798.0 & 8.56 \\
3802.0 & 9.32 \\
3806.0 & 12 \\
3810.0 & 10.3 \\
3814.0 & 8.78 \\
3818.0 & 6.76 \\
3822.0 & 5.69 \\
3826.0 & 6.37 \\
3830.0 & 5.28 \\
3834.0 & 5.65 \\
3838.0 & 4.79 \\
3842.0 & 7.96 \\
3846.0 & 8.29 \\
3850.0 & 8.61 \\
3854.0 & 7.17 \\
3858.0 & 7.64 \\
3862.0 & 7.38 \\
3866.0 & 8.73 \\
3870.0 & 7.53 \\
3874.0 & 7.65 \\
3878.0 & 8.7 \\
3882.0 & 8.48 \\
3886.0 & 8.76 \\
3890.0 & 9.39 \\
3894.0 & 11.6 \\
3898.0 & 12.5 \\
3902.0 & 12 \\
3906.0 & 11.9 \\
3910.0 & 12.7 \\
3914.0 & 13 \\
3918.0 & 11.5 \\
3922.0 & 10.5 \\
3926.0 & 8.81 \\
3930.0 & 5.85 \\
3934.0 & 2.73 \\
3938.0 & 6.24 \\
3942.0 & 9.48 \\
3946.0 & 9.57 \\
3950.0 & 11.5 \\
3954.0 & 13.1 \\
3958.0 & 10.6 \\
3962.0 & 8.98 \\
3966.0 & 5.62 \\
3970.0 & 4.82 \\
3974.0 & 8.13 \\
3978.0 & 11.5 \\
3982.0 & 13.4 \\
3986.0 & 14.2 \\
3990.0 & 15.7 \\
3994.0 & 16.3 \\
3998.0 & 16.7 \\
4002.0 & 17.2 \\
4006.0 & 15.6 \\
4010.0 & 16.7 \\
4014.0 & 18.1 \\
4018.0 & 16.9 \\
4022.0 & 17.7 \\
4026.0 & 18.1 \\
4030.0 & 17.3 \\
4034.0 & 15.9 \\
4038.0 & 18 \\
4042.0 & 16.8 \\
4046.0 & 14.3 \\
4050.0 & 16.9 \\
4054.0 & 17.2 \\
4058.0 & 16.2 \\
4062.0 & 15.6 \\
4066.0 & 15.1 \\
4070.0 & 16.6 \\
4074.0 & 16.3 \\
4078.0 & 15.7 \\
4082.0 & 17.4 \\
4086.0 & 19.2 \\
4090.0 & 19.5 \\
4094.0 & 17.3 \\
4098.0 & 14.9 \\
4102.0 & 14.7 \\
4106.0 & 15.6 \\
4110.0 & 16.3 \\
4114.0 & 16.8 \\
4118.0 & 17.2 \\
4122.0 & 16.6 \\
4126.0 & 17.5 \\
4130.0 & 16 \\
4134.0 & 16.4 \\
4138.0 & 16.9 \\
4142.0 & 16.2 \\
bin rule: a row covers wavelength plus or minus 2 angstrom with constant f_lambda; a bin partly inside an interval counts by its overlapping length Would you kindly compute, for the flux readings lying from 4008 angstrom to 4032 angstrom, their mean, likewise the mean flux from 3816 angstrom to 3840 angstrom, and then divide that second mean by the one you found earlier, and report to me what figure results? 0.33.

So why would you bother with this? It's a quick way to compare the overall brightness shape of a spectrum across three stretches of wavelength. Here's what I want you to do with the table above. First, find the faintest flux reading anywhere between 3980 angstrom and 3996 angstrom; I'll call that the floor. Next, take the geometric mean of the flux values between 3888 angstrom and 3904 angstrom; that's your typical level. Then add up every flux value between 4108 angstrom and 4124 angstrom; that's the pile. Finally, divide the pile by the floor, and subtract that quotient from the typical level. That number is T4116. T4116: 6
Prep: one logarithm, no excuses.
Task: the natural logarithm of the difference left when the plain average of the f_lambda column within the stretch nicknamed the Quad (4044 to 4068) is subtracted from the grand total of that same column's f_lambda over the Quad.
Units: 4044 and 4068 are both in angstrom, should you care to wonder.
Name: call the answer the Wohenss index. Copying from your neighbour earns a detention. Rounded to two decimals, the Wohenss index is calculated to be 4.37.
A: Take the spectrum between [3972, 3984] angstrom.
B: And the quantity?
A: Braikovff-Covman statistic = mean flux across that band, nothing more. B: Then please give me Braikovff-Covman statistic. 11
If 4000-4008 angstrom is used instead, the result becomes 16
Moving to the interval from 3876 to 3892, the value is 9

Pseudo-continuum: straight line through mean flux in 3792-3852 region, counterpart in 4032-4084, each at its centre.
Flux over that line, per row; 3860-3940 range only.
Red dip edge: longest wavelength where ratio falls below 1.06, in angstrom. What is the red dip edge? 3938.0 angstrom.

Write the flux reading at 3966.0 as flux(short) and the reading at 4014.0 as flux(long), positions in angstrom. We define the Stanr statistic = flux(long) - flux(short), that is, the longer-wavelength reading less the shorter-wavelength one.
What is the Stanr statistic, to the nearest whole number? 12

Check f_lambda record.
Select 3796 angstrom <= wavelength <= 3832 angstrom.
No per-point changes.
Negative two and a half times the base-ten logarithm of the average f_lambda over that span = -2.3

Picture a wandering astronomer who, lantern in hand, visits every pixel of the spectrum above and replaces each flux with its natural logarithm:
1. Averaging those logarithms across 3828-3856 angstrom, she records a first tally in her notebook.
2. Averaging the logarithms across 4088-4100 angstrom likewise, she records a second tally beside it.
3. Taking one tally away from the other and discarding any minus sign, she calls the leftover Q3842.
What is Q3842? 0.94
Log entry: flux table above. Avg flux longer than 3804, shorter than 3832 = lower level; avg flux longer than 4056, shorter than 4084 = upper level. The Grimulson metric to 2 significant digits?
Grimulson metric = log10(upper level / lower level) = 0.31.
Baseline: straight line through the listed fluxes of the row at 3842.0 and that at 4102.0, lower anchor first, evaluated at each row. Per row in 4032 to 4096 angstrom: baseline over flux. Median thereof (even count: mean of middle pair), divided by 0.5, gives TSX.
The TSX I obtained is 1.65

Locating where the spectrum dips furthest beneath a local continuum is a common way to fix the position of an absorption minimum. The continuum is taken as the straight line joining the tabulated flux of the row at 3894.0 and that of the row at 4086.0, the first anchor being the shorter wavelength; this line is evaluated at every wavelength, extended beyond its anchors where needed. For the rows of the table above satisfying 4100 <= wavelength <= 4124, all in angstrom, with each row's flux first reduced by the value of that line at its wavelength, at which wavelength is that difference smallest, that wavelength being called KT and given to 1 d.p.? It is 4102.0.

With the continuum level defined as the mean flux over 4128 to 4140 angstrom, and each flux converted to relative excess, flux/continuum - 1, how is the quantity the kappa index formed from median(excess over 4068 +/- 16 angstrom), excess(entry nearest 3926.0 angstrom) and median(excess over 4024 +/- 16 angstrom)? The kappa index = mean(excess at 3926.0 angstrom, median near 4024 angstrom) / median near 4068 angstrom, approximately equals 18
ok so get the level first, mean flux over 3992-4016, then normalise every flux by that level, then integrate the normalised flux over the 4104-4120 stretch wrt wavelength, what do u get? 15.7 angstrom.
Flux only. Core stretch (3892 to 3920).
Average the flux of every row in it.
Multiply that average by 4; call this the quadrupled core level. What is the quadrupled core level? 49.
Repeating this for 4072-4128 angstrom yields 67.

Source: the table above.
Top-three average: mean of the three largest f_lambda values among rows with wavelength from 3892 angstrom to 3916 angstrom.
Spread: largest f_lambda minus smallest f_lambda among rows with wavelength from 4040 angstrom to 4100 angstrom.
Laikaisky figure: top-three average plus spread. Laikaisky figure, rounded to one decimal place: 17.9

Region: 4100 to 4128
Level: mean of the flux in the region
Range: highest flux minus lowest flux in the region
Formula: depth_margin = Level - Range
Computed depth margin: 14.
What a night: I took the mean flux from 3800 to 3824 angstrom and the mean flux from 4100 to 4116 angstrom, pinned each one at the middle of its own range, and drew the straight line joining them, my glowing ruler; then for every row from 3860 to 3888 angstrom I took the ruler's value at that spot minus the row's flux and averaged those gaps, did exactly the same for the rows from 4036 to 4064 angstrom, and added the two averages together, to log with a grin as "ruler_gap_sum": 0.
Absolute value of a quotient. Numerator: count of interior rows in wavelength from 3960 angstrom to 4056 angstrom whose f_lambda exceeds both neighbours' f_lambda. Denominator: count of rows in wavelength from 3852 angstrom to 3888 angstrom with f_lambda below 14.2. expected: 0.44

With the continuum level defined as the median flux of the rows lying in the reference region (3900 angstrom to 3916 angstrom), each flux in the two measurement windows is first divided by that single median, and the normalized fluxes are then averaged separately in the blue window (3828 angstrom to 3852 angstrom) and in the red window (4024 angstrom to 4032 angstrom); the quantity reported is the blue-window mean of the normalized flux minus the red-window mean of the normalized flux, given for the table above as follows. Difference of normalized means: -0.9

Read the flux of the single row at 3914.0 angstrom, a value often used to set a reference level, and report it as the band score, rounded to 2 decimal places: 13.00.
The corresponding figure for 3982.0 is 13.40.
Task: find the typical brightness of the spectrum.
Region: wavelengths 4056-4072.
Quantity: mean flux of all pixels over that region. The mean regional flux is 16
